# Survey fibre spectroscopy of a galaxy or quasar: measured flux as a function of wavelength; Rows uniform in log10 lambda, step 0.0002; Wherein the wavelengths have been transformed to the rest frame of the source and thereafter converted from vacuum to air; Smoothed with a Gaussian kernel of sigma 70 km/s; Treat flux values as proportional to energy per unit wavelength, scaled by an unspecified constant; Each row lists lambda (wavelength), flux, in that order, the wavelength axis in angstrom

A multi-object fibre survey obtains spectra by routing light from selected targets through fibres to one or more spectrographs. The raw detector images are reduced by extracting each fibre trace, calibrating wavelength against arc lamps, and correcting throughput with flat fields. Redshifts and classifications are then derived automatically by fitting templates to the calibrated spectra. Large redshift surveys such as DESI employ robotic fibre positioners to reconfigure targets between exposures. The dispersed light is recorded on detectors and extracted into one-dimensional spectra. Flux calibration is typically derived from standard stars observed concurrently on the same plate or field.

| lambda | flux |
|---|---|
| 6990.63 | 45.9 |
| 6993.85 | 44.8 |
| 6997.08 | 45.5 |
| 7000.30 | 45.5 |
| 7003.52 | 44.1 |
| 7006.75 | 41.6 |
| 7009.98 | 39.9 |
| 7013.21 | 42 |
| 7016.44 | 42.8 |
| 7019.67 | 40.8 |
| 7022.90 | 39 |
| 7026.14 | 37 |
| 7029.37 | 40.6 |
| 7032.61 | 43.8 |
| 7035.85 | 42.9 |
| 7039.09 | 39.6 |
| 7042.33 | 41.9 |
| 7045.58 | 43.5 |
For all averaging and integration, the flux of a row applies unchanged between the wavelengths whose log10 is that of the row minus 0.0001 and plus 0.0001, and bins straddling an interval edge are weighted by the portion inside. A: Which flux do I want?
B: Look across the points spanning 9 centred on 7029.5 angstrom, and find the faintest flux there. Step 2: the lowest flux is 37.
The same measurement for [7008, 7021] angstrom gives 39.9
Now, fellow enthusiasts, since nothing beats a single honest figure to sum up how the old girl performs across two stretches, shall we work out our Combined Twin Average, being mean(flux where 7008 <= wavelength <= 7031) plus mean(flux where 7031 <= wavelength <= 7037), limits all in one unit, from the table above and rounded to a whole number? 84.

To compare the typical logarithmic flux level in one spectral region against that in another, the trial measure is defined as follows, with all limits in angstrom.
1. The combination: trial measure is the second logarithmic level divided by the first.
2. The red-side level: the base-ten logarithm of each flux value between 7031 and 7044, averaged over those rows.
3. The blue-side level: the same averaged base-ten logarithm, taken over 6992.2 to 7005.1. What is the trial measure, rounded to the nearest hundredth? 1.02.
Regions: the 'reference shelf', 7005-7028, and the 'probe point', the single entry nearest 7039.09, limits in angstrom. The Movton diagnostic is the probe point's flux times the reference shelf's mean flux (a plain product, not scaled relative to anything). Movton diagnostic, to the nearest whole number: 1602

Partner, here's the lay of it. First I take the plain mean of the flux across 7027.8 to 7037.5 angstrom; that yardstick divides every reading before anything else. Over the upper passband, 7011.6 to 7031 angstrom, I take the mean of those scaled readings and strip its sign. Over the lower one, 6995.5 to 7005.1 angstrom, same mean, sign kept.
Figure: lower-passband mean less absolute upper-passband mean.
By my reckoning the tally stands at 0.11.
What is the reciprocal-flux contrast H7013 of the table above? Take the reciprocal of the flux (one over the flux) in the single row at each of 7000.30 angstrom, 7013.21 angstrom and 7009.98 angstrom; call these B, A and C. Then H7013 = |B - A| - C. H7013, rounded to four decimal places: -0.0232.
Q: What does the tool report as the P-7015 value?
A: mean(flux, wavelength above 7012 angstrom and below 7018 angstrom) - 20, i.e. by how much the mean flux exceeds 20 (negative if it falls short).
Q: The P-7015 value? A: 22.4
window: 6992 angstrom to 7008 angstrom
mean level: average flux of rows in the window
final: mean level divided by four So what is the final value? 11.1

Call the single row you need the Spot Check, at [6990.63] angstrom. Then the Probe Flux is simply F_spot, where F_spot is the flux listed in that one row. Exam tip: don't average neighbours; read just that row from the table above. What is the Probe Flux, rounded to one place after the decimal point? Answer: 45.9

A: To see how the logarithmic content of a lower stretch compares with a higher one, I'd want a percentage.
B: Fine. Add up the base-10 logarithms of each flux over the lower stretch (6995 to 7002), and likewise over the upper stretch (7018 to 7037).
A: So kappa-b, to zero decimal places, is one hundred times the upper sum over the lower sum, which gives 291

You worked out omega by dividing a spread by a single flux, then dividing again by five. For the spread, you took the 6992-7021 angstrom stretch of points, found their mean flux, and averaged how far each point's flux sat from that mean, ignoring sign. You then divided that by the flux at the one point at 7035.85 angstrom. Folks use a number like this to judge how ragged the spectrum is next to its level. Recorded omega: 0.0082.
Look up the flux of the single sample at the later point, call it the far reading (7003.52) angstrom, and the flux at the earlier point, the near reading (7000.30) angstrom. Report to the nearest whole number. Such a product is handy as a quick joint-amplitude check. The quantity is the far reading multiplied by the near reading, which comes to 2007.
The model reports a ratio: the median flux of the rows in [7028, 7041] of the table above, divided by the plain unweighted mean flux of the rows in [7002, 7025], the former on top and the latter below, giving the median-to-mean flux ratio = 1.01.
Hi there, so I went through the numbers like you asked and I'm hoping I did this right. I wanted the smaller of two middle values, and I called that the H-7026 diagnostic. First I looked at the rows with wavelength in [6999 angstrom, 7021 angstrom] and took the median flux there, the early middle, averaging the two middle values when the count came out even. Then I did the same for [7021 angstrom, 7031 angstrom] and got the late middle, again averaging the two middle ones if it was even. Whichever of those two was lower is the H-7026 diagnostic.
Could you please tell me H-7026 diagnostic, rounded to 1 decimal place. 39.0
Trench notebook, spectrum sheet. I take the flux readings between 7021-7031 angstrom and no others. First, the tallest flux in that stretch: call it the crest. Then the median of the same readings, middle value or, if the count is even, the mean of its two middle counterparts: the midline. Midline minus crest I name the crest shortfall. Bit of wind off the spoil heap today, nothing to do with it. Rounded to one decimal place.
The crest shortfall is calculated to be -1.6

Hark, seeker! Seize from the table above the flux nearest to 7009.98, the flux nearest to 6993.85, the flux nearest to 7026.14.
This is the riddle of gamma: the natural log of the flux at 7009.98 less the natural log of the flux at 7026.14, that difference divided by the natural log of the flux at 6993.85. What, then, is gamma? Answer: 0.020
